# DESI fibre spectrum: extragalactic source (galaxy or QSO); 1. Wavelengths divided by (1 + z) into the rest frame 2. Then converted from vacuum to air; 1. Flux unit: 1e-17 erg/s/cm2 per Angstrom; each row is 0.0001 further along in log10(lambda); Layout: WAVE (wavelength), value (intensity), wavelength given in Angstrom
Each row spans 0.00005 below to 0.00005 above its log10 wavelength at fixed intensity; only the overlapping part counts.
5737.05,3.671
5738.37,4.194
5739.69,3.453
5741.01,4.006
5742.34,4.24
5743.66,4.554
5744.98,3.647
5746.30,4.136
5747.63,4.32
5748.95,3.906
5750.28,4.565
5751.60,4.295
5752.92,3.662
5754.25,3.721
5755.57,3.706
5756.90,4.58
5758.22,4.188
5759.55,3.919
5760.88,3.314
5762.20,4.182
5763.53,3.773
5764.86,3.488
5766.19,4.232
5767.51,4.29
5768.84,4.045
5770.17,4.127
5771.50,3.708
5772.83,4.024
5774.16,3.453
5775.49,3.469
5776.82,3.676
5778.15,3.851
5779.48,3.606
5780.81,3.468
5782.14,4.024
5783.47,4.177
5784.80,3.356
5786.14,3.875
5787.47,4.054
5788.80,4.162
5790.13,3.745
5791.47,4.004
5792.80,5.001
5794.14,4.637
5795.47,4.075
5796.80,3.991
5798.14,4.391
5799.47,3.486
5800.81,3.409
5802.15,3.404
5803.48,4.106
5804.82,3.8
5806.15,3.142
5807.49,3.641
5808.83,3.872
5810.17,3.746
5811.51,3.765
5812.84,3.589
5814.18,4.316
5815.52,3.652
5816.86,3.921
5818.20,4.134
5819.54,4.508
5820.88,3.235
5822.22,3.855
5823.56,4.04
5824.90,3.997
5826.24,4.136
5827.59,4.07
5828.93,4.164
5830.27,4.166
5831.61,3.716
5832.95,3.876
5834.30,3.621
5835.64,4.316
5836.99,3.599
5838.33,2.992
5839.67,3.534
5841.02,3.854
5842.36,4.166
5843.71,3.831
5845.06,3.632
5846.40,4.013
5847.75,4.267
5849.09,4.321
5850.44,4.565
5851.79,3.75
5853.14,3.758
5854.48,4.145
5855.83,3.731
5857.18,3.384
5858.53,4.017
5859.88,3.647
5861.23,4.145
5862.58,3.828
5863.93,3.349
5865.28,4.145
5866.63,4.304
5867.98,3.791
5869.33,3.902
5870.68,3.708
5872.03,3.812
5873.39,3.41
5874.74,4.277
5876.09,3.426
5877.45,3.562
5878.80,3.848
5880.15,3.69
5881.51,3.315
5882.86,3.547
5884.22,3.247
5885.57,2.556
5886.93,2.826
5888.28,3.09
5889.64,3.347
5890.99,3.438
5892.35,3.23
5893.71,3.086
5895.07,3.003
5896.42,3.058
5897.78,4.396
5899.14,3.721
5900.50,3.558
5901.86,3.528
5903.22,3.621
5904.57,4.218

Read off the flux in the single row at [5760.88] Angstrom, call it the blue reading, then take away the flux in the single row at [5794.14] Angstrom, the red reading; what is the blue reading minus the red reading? -1.3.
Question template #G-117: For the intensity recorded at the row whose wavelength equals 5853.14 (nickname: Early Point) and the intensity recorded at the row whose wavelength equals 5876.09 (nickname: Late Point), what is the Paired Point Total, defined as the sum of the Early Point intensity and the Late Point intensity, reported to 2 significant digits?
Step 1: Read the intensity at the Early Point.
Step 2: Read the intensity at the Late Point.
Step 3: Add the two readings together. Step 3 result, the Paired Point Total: 7.2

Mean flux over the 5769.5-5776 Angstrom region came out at 3.76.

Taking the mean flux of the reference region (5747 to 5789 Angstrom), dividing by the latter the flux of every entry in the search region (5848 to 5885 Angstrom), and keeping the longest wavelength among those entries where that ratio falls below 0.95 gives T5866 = 5884.22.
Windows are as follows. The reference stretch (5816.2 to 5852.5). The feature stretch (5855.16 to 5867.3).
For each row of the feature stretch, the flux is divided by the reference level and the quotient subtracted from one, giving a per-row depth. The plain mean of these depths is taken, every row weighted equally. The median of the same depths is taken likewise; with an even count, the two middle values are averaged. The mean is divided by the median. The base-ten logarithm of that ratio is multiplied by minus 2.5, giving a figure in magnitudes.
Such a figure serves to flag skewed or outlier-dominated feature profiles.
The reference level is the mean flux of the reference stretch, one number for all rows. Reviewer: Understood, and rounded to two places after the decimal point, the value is 0.12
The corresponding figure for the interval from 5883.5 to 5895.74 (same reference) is 0.00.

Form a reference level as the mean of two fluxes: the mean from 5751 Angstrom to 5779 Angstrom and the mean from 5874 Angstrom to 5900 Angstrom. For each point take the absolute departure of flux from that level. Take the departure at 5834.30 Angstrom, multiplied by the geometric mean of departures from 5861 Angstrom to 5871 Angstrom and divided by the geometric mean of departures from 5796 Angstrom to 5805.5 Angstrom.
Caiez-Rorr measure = 0.02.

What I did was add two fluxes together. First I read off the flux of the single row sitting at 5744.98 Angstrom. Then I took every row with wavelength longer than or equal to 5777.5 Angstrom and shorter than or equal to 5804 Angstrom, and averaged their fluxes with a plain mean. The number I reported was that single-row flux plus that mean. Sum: 7.59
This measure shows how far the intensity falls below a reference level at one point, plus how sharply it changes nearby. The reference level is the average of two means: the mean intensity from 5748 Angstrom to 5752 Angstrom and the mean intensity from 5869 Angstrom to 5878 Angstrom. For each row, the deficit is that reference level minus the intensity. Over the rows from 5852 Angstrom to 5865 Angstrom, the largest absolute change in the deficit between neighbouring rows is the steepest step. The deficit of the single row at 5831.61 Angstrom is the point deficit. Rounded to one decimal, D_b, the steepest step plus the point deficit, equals 0.9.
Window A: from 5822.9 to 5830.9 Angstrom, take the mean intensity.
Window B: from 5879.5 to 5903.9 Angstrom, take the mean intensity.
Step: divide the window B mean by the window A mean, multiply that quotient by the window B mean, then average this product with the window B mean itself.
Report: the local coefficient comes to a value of 3.0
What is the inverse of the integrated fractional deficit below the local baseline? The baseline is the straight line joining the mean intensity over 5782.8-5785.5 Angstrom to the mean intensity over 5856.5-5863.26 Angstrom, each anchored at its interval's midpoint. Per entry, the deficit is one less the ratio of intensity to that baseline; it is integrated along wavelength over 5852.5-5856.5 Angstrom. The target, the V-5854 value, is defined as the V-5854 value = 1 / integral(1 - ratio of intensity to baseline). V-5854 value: -12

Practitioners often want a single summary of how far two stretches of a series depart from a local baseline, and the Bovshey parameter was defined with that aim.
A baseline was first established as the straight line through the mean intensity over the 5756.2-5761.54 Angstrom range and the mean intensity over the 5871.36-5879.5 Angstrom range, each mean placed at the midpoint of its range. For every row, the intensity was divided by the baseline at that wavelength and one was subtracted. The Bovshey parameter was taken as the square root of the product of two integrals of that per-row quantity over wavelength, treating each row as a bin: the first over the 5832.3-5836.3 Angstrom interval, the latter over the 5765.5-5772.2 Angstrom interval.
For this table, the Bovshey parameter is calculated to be 0.15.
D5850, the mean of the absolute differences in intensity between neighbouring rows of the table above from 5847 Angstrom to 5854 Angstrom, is 0.28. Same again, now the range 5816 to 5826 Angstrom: 0.45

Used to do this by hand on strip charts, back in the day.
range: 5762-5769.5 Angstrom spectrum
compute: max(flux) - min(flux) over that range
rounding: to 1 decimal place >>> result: 0.8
